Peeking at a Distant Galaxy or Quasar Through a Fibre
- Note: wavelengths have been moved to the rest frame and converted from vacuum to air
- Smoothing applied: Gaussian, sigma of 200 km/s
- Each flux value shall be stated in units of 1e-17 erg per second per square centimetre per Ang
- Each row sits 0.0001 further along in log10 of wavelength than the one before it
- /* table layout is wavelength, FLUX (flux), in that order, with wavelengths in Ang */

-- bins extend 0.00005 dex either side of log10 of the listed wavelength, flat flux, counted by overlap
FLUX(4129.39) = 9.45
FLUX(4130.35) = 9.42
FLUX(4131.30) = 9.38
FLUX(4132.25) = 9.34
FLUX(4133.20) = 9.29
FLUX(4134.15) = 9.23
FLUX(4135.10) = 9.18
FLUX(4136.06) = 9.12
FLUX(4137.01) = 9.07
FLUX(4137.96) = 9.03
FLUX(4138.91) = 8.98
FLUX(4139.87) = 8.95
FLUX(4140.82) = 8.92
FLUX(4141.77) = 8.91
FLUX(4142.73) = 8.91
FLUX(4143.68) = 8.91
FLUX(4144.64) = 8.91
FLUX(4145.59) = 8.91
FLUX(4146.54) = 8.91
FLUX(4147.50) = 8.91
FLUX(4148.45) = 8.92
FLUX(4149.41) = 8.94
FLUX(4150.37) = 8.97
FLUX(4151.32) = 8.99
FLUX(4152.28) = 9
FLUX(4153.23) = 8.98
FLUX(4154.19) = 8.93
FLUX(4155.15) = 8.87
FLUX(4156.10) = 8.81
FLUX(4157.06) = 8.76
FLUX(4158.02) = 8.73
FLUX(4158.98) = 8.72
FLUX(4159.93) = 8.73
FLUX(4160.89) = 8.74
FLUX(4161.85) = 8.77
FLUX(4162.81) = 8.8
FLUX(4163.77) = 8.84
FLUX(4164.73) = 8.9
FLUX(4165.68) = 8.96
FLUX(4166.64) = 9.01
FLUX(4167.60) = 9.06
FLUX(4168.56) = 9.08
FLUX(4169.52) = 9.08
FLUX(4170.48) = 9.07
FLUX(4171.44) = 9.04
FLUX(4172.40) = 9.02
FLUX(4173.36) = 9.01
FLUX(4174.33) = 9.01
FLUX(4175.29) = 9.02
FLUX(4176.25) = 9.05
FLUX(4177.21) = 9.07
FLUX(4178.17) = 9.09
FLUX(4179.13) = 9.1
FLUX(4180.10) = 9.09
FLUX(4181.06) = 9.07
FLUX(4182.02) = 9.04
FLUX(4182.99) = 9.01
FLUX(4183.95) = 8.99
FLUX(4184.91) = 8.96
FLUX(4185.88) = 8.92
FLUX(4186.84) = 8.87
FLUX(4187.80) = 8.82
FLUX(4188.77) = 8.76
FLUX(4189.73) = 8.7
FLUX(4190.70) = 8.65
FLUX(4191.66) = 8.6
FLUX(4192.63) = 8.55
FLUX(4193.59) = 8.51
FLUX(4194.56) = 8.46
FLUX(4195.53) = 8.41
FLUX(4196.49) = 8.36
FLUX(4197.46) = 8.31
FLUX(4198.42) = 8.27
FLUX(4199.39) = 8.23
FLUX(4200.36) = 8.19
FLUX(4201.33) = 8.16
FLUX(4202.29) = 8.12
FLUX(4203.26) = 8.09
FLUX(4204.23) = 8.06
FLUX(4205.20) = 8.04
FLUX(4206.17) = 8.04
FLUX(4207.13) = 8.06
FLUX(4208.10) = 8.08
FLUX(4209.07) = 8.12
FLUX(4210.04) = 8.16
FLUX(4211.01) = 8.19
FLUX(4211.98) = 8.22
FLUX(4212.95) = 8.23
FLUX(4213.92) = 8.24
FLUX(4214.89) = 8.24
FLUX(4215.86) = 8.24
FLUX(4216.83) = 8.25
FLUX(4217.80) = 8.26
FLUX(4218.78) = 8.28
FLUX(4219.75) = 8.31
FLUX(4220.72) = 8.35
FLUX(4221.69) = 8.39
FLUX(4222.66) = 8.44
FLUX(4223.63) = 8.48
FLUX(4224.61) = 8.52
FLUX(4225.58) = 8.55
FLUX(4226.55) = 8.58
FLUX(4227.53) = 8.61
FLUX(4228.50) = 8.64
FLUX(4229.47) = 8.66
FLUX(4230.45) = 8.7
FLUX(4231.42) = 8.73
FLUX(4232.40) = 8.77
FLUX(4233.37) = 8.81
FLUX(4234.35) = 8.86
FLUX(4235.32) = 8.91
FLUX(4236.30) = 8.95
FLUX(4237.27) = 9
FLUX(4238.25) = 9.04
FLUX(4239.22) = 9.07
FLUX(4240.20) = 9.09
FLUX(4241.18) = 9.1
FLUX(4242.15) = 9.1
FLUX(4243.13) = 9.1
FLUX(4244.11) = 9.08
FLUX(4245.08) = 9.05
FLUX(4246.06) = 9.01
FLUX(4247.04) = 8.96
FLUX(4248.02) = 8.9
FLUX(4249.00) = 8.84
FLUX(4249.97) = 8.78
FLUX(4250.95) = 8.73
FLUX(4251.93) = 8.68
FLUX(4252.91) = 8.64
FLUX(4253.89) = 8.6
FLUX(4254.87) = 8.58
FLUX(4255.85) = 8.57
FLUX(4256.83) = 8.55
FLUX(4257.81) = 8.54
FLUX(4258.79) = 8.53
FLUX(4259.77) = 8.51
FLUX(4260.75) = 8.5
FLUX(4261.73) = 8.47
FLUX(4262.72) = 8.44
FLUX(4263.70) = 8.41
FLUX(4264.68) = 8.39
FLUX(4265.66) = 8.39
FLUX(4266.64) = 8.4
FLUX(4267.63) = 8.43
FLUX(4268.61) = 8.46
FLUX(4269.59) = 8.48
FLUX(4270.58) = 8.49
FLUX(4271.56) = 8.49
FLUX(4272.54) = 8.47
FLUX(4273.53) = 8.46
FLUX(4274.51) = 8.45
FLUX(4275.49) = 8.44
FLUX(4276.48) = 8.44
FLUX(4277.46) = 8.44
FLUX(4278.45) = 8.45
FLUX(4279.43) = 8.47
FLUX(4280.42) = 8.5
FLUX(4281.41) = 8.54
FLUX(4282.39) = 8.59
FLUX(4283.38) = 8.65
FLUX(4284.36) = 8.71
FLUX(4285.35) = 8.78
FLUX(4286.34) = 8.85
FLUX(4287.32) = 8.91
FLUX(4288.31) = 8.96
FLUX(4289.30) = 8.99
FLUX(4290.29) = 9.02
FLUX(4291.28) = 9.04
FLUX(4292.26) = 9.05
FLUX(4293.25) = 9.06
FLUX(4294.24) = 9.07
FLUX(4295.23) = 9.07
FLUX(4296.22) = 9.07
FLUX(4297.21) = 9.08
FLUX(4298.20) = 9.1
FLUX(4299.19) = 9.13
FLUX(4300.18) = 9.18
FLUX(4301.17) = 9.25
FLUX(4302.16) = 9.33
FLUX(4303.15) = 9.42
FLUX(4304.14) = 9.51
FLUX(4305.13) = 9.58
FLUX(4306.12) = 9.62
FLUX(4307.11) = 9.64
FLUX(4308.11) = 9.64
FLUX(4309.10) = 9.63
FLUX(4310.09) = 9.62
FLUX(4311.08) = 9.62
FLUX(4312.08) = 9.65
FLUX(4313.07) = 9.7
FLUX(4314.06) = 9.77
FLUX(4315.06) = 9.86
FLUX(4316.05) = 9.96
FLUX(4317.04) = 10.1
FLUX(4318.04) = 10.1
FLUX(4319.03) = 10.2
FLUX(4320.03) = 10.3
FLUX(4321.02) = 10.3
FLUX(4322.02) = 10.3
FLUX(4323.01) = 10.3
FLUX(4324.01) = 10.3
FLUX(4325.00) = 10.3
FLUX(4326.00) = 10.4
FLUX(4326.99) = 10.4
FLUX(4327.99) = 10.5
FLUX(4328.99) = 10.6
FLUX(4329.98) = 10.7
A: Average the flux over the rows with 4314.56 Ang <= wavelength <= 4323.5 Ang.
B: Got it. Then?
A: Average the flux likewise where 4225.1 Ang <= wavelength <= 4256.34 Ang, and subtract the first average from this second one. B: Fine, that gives -1.3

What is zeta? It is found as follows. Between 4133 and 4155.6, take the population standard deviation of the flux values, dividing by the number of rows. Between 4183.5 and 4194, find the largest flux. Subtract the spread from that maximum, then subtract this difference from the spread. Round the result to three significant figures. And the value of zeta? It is -8.77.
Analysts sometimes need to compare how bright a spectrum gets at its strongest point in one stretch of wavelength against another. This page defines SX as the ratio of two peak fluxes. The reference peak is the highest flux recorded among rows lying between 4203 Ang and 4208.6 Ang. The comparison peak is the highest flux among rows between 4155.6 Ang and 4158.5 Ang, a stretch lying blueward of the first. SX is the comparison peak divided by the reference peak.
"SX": 1.09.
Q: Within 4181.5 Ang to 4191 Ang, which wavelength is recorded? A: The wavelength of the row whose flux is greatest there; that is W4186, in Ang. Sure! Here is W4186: 4182.02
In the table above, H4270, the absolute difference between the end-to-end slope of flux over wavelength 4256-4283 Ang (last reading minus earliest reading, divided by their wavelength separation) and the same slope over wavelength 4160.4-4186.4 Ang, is 0.006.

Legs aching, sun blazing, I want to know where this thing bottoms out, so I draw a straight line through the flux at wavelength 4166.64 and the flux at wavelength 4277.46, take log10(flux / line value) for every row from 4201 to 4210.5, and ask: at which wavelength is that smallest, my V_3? 4205.20 Ang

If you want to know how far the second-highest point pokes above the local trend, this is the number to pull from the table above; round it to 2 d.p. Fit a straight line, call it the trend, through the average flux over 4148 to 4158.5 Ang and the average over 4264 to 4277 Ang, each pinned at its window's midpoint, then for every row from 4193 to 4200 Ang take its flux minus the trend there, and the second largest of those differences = -0.28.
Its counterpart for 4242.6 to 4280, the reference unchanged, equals 0.53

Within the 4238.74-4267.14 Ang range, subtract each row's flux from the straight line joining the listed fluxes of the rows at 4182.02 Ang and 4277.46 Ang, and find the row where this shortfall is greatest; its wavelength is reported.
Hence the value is 4264.68 Ang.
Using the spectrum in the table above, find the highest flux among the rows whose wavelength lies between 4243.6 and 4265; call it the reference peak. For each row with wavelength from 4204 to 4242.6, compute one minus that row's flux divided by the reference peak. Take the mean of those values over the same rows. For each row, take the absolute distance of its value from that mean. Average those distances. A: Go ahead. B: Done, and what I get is 0.0331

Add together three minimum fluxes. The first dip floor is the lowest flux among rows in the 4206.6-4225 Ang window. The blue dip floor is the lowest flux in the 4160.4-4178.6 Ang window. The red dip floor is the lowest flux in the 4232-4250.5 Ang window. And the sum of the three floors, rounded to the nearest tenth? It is 25.6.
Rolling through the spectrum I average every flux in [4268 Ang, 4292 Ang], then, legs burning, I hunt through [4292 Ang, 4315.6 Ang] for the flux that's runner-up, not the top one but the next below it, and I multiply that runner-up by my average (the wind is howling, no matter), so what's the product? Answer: 84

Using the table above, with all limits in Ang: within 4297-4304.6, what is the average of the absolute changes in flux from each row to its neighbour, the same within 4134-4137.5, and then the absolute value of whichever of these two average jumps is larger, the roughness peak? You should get 0.061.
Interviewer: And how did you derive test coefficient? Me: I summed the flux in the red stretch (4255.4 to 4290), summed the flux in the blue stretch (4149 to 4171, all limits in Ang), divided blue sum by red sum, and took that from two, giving 1.3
